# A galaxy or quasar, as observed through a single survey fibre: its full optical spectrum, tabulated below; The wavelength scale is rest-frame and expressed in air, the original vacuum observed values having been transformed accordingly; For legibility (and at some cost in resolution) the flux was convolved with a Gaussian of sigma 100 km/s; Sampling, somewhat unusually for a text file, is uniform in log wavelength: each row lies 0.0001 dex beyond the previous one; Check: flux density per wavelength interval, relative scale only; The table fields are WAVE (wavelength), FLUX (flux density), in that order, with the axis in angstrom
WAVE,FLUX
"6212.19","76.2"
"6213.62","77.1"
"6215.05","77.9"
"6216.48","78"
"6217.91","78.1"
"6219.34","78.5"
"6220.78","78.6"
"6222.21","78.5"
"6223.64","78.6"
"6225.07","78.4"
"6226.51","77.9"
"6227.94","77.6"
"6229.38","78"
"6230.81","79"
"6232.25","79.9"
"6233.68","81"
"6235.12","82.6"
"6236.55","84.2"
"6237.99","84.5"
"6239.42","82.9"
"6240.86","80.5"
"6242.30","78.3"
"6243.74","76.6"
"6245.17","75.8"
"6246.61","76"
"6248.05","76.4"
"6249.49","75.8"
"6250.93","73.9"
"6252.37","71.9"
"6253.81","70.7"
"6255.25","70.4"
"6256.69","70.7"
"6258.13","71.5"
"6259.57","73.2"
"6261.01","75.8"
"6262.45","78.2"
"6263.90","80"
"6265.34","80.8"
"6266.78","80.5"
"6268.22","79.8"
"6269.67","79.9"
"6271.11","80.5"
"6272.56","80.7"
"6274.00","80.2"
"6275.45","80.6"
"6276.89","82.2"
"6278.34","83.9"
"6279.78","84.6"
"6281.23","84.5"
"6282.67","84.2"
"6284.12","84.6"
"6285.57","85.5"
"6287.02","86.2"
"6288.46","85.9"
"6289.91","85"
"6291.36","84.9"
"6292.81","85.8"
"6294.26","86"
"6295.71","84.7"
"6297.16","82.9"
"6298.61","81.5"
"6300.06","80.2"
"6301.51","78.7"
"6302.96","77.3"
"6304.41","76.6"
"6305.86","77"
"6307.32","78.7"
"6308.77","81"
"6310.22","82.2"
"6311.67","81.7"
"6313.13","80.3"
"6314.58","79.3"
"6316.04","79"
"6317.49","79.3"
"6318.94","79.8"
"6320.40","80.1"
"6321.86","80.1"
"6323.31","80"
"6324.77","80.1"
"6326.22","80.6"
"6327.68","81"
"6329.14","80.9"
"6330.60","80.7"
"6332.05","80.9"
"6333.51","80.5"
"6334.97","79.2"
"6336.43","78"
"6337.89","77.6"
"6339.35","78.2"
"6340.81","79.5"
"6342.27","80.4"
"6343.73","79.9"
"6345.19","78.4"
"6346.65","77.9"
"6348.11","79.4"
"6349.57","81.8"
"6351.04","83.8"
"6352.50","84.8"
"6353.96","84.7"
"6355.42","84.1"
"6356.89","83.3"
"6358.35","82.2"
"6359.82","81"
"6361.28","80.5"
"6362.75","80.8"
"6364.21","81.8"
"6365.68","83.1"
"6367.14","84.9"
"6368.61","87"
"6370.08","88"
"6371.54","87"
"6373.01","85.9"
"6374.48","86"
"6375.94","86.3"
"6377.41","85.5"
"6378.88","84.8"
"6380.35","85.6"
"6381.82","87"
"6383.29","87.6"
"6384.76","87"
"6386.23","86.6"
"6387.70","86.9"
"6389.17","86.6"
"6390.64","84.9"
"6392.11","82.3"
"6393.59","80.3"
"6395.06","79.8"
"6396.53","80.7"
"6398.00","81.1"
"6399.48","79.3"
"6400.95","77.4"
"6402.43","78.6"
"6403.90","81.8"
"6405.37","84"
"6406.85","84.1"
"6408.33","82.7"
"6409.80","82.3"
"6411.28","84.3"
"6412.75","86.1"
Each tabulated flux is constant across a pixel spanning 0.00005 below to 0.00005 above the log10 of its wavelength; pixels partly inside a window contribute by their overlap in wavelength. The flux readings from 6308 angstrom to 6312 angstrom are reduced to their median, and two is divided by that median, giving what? 0.0245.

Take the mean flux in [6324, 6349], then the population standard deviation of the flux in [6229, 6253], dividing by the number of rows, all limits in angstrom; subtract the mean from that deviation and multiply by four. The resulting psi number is -304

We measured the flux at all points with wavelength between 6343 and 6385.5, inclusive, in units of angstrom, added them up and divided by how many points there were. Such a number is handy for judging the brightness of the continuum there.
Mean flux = 84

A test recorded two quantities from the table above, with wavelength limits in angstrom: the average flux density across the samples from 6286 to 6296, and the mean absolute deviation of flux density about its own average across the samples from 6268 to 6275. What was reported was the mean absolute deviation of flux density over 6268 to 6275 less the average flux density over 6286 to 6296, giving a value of -85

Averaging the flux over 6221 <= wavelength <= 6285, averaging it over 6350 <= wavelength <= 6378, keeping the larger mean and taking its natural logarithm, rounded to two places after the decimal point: 4.43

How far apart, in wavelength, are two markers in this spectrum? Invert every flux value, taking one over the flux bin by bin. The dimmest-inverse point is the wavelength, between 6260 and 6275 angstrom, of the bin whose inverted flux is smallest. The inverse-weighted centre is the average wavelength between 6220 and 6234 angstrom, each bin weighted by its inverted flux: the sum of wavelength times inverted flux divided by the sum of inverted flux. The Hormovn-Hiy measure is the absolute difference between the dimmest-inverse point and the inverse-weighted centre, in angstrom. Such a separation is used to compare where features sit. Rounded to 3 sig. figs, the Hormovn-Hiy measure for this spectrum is 38.1 angstrom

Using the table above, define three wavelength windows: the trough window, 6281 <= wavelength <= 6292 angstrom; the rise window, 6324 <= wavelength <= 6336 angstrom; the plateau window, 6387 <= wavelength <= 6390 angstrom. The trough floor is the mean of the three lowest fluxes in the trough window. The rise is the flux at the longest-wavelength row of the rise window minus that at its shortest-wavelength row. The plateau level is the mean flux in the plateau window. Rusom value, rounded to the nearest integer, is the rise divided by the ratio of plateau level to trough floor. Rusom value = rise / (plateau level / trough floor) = -1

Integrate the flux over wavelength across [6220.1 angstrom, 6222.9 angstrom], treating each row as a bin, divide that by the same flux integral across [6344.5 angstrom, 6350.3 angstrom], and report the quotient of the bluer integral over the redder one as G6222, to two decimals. 0.48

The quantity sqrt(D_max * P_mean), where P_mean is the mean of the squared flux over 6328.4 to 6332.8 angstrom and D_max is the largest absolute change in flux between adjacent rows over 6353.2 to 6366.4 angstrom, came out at 92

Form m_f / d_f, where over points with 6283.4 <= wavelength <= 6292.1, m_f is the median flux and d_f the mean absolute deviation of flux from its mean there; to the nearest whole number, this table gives 165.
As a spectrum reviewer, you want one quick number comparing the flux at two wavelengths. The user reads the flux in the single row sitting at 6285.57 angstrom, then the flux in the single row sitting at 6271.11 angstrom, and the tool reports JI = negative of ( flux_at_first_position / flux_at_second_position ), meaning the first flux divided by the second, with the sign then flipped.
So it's -1.06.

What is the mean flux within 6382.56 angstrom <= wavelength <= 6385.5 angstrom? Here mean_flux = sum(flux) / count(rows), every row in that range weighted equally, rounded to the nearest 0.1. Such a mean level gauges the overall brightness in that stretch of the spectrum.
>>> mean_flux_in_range 87.3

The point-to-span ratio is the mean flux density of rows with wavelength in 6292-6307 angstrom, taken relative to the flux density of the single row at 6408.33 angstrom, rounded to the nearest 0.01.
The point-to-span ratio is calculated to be 0.98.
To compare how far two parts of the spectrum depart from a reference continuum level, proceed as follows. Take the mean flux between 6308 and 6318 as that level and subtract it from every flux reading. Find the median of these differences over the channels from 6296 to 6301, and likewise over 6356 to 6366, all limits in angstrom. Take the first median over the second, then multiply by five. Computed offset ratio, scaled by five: 3.9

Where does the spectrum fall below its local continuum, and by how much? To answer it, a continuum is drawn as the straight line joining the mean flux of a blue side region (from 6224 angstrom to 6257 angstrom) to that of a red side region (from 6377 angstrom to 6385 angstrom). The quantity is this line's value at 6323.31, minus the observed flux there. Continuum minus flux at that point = 2.7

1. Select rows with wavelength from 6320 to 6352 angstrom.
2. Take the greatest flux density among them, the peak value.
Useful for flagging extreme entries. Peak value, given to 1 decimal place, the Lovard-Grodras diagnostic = 83.8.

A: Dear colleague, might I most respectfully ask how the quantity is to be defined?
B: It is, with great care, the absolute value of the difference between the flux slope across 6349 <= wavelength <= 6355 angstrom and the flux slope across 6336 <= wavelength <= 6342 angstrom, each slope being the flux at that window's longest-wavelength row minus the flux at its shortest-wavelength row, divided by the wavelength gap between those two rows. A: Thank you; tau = 0.3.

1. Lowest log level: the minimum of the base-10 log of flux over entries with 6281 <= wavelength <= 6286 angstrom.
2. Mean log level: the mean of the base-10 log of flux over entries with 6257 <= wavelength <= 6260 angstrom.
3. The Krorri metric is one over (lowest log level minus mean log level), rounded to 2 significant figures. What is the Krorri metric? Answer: 15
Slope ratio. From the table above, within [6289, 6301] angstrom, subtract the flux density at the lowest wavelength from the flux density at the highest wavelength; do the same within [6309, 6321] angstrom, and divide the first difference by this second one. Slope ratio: 2.3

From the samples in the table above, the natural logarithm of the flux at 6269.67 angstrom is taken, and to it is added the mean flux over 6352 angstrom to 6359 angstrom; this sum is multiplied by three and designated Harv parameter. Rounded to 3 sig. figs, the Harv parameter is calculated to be 265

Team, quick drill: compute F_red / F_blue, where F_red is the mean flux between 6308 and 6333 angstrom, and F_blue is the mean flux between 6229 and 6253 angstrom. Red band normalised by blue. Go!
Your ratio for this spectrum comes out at 1.02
